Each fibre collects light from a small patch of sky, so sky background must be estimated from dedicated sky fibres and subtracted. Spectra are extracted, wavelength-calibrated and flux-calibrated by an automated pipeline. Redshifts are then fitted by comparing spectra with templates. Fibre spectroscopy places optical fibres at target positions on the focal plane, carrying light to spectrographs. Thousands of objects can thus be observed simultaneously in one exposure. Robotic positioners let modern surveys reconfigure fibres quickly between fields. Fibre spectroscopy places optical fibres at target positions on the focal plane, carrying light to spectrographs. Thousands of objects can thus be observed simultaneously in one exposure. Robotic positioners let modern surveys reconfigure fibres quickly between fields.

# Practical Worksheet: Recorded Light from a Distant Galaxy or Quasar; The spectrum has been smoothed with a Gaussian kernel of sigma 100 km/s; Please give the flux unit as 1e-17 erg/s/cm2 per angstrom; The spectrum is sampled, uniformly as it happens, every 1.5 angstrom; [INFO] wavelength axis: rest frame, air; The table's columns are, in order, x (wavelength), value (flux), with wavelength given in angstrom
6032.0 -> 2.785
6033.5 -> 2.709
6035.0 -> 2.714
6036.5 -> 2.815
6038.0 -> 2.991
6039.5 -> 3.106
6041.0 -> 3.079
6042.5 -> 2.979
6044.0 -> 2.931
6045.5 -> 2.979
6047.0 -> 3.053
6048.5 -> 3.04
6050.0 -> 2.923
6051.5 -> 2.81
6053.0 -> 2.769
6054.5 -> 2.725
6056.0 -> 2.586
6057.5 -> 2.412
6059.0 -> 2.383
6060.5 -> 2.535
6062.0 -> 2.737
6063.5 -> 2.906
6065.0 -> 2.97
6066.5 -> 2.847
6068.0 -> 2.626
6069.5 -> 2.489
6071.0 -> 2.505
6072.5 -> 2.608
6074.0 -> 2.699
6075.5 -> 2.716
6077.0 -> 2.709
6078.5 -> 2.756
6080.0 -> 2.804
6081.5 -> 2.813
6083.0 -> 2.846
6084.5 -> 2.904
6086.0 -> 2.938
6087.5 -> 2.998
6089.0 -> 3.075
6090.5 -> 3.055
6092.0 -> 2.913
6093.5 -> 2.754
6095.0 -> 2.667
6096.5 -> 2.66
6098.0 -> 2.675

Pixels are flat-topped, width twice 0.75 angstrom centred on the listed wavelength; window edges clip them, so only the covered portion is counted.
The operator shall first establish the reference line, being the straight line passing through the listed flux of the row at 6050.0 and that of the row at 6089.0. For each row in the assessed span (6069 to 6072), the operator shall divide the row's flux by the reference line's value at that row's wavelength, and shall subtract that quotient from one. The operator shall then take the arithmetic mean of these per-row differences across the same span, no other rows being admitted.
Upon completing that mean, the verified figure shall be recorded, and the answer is 0.17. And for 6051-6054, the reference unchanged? 0.05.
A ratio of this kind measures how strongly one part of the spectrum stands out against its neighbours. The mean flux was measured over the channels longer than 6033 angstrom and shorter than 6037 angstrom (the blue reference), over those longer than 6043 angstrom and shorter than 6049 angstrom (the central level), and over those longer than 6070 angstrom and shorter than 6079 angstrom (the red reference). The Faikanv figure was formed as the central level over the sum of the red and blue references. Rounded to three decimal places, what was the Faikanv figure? 0.555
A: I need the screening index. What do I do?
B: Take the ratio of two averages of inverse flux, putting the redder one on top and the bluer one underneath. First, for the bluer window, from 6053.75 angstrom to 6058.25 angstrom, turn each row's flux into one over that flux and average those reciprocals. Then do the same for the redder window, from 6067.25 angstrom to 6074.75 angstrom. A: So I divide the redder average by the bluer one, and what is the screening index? 0.99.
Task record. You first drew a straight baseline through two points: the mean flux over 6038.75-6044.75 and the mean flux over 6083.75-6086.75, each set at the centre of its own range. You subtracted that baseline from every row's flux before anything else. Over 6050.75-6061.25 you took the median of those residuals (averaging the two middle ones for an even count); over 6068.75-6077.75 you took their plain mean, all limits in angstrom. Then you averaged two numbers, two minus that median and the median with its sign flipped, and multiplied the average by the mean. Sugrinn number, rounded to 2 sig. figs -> -0.46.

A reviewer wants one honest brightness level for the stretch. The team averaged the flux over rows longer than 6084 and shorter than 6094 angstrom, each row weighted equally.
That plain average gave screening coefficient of 2.95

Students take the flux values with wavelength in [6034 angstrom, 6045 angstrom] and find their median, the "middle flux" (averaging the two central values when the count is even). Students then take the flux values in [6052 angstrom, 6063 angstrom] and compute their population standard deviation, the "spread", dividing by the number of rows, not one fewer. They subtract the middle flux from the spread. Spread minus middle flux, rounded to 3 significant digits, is -2.83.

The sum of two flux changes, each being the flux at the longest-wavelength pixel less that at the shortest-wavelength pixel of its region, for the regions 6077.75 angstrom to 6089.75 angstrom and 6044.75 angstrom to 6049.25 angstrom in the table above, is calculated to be 0.4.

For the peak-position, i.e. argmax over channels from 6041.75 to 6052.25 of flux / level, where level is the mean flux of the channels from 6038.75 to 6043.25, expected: 6047.0 angstrom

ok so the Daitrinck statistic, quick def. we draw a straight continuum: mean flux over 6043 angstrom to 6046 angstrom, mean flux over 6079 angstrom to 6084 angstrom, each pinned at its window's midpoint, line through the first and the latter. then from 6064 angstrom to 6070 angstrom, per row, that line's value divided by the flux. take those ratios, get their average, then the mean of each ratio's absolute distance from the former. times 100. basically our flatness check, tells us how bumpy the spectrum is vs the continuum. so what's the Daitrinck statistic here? 6.6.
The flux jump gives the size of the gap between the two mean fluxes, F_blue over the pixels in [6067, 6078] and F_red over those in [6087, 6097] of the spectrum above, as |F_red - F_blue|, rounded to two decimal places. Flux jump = 0.25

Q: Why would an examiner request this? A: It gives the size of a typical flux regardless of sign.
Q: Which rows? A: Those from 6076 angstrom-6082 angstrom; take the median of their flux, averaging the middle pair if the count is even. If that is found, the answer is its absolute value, 2.8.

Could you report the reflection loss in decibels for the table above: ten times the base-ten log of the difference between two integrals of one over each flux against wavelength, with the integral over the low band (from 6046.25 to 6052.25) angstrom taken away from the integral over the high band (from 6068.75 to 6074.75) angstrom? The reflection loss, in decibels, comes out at -5.2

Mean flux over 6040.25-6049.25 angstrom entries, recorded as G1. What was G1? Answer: 3.01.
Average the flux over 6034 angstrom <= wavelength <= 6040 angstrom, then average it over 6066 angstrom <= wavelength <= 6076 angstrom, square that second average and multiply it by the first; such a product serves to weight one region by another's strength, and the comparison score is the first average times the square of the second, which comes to 20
